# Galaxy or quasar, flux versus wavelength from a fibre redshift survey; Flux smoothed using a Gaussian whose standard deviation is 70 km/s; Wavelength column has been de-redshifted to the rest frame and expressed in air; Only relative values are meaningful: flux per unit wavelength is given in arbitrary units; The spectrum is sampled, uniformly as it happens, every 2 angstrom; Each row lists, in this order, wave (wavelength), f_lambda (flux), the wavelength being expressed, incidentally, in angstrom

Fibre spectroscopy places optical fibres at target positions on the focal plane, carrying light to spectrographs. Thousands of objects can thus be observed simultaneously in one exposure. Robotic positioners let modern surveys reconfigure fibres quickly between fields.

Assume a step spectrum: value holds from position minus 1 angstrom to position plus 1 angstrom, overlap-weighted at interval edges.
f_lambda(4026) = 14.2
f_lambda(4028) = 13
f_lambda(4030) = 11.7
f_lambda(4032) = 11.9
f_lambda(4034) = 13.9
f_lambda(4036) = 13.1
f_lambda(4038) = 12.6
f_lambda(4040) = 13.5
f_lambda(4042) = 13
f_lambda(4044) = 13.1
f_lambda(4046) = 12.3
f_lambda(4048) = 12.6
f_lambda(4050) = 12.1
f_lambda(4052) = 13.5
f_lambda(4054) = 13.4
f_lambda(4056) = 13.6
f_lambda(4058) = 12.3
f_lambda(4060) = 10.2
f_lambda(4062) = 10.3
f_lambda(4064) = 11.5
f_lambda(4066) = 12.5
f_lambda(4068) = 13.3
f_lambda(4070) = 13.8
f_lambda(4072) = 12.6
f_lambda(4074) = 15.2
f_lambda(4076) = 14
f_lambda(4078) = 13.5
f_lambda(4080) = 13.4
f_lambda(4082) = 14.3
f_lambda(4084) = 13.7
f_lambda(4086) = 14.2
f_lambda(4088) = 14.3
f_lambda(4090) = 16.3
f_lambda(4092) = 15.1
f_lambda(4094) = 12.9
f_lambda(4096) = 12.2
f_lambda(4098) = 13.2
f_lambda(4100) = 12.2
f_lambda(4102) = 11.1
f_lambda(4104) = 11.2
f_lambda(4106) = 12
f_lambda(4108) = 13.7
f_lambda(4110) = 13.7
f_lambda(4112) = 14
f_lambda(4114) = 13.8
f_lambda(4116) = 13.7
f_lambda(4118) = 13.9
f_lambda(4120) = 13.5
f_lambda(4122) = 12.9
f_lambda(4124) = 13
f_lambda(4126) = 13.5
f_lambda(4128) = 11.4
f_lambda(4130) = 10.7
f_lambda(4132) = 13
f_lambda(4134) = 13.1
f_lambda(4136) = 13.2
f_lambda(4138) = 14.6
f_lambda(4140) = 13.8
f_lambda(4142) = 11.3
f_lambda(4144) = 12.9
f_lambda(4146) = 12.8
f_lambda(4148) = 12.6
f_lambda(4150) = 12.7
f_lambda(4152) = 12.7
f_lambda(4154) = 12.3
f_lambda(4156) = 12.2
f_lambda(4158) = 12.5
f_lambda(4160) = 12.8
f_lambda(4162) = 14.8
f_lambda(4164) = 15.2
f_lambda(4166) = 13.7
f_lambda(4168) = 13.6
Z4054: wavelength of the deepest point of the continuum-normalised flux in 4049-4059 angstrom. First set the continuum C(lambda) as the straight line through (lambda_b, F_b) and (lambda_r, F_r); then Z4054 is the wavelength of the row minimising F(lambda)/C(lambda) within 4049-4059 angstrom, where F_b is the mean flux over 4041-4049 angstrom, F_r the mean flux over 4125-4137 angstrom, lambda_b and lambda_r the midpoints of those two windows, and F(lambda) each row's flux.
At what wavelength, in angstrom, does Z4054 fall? 4050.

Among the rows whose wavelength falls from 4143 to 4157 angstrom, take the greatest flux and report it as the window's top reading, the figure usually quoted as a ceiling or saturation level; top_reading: 12.9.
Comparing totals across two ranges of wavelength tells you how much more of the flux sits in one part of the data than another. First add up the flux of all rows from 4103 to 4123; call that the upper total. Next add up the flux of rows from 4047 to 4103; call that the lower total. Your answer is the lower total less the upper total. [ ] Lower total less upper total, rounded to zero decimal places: 235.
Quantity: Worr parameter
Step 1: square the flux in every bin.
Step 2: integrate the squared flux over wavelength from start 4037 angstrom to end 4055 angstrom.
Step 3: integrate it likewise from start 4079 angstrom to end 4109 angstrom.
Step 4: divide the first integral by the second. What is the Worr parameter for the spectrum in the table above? 0.56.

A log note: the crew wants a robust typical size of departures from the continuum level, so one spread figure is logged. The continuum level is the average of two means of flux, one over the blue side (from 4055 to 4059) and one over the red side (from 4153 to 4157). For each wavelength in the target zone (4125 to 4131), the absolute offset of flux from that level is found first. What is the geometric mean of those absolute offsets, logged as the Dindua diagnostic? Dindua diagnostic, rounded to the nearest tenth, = 1.3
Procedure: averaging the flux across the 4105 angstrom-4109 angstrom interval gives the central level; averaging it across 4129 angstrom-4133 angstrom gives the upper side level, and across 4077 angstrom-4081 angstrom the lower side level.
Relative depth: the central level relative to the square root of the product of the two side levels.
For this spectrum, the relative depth 1.02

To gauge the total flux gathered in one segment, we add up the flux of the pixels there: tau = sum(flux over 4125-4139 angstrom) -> 89.5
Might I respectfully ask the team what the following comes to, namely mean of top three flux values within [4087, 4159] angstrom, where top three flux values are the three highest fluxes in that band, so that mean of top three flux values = 15.3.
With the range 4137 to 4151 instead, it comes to 13.8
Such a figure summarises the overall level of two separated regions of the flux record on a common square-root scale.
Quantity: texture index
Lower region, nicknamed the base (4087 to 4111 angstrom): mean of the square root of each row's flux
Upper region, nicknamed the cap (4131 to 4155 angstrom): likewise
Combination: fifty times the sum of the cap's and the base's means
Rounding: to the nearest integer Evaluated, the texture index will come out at 361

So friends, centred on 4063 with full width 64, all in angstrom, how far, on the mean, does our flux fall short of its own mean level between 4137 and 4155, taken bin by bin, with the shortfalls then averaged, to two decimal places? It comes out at -0.33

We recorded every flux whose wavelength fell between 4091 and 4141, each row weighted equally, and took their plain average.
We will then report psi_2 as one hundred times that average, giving 1302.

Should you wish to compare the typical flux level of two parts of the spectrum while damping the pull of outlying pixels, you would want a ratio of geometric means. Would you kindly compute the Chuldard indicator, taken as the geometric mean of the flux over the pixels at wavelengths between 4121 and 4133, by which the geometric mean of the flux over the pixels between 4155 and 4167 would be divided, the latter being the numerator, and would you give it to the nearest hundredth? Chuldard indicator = 1.09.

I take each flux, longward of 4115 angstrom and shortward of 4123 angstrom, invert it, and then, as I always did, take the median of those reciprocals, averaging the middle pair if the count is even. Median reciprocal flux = 0.0735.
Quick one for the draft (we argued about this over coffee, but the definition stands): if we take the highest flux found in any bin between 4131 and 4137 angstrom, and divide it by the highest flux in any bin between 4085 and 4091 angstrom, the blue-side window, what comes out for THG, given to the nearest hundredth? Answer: 0.81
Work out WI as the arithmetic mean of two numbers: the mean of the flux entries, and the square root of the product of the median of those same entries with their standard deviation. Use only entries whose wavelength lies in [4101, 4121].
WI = 8.5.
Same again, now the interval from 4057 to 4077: 8.5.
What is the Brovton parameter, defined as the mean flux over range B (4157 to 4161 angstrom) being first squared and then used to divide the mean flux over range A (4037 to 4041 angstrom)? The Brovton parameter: 0.082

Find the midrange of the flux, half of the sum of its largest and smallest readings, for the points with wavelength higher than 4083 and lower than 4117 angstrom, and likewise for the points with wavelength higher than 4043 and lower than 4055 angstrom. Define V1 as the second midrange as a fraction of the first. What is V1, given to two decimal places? 0.93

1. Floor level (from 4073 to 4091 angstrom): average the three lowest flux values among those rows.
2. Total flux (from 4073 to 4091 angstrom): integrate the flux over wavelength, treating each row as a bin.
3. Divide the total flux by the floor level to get 19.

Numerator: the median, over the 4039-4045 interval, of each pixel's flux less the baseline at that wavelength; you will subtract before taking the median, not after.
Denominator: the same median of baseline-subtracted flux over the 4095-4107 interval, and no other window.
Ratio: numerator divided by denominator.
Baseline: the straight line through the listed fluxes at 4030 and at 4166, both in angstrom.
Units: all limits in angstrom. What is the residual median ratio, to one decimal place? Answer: -1.8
